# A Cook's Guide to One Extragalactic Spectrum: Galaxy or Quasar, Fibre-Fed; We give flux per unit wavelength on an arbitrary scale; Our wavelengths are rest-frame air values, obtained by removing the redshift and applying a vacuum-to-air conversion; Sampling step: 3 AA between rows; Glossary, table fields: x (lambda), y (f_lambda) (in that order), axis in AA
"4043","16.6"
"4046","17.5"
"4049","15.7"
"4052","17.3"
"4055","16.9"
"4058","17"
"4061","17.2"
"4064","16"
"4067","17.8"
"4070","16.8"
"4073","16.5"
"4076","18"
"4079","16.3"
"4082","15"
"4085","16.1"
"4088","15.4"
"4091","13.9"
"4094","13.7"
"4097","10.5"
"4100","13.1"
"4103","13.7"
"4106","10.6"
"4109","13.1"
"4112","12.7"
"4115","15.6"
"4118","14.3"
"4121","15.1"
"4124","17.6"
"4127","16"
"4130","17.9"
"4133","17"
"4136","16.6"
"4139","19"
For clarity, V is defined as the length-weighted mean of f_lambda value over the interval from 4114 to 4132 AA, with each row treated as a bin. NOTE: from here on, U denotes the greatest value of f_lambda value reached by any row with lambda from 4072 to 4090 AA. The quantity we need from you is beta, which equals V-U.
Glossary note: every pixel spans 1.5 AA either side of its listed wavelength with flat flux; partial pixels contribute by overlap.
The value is -2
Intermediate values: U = 18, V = 16.1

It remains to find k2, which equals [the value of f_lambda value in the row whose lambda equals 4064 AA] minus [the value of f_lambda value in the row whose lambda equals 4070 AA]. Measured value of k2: -0.8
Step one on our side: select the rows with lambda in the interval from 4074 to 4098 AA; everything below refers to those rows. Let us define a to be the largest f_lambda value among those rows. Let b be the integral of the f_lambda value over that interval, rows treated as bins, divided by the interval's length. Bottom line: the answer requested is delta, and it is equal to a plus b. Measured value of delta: 33.0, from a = 18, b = 15.0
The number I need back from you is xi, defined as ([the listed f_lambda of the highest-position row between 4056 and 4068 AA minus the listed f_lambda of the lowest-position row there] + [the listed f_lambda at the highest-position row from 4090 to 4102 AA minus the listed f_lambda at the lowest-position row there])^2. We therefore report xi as 0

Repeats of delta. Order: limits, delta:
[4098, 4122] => 29.0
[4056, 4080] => 35.0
